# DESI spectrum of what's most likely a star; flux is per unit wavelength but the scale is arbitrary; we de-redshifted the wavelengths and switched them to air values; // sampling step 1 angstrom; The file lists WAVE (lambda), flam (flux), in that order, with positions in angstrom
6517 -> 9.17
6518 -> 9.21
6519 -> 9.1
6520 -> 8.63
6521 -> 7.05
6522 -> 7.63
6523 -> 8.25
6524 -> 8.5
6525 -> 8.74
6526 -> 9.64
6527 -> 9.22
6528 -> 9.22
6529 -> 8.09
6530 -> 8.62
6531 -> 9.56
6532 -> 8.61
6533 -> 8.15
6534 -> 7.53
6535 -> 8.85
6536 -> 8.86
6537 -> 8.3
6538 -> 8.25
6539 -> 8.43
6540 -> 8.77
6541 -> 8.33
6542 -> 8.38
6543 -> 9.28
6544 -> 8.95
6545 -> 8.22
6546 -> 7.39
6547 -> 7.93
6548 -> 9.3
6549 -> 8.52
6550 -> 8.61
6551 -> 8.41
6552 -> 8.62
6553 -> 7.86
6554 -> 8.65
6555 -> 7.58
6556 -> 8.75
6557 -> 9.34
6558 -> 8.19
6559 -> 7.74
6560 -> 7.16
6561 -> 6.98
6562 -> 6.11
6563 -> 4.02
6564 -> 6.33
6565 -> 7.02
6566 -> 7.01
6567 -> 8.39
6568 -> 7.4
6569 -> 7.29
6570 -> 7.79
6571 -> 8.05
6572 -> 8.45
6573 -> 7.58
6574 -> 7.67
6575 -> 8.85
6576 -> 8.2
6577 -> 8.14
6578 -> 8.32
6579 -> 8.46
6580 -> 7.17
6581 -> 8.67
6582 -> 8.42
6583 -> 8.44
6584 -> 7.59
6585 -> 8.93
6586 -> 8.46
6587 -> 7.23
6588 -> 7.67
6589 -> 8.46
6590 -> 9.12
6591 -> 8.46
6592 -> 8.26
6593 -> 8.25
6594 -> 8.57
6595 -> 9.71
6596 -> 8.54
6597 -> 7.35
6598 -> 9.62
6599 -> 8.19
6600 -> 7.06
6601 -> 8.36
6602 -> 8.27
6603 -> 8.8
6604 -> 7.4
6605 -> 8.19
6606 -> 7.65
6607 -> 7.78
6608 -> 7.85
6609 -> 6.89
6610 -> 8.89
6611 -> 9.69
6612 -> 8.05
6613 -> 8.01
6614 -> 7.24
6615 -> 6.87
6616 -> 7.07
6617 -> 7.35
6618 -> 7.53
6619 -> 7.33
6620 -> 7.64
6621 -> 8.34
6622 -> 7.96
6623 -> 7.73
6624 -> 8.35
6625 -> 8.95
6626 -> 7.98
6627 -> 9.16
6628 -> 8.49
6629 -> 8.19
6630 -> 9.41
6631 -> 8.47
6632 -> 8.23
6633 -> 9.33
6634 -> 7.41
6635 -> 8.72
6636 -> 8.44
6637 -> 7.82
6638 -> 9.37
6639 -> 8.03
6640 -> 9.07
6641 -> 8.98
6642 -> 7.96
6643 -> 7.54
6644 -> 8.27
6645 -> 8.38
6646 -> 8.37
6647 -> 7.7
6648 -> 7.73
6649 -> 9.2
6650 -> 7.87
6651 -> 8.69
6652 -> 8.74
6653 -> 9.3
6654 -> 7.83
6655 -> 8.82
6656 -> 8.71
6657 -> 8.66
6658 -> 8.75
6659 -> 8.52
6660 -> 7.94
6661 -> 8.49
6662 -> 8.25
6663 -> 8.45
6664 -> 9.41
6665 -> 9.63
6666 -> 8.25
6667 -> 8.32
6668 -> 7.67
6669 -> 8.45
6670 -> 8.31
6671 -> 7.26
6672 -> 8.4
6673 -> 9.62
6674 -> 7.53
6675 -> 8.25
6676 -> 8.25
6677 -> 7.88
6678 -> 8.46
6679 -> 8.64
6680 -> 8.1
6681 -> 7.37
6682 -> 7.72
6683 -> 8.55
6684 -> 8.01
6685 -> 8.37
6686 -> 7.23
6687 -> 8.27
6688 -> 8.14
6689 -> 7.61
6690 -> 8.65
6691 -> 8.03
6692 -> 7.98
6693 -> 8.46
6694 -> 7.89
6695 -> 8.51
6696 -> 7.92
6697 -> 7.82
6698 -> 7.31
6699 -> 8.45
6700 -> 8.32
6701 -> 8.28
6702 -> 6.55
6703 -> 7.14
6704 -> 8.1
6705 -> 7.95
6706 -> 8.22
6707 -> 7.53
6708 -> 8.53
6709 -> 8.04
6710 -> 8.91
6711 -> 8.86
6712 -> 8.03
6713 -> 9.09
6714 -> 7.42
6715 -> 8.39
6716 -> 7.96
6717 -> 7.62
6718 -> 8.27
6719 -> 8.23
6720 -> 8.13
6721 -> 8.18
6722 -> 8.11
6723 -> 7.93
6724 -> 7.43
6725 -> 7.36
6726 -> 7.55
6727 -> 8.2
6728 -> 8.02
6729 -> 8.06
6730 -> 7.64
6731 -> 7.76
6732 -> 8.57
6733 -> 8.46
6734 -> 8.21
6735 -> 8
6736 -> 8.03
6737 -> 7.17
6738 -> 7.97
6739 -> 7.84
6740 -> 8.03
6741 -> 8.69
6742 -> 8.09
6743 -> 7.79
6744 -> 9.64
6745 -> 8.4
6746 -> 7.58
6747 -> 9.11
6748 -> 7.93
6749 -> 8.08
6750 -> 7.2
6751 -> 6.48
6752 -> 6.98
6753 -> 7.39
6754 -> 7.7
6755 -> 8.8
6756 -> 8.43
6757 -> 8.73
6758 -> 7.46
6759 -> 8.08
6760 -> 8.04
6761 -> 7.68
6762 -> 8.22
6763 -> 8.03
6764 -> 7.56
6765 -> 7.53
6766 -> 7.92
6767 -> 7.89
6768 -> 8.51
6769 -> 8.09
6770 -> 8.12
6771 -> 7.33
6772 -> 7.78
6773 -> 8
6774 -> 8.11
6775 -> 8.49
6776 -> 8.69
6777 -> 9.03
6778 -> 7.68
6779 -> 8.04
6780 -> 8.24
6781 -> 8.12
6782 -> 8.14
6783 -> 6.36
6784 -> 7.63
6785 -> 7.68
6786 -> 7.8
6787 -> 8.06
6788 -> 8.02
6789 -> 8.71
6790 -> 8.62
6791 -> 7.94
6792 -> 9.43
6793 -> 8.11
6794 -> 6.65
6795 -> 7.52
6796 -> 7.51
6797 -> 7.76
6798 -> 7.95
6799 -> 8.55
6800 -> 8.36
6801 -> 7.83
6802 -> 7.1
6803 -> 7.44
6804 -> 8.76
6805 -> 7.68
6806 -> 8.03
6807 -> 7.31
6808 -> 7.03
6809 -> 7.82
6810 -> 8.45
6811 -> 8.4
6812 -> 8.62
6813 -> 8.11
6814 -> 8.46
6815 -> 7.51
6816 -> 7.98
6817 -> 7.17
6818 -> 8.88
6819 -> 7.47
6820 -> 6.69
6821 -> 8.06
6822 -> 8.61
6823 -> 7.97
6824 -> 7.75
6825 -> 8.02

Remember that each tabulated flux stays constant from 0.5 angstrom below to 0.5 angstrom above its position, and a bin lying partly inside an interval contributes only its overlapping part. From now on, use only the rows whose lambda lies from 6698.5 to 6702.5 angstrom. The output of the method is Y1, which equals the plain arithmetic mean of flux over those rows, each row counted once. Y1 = 7.9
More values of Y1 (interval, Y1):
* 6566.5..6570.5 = 7.7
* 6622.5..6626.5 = 8.3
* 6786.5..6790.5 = 8.4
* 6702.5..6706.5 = 7.9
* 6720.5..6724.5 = 7.9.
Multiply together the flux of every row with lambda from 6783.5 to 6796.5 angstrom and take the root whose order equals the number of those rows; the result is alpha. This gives 7.95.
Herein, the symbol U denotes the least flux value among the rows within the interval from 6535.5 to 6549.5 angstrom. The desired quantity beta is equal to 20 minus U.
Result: 12.6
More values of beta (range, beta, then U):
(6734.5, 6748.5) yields 12.8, 7.17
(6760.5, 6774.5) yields 12.7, 7.33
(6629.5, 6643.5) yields 12.6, 7.41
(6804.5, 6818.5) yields 13.0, 7.03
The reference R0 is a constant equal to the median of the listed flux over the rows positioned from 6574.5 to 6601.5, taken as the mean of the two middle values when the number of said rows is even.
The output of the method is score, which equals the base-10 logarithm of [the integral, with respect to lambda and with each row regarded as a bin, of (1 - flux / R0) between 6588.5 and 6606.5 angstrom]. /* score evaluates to -0.81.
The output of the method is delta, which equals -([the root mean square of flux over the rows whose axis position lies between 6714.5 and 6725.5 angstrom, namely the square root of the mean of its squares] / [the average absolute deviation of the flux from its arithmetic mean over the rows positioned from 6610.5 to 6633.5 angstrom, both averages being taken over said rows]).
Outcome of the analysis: -13.1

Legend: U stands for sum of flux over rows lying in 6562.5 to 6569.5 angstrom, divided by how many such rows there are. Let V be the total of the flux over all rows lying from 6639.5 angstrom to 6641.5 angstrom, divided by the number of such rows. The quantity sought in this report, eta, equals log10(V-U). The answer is 0.4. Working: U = 6.78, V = 9.0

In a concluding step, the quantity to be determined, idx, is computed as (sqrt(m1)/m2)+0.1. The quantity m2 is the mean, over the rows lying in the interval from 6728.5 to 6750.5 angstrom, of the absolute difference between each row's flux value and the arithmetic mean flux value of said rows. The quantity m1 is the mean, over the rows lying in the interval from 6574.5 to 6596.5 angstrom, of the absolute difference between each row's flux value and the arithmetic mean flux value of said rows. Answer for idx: 1.70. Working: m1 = 0.40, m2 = 0.40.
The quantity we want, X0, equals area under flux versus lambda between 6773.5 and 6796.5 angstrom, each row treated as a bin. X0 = 185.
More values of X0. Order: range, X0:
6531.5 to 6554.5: 194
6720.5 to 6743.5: 183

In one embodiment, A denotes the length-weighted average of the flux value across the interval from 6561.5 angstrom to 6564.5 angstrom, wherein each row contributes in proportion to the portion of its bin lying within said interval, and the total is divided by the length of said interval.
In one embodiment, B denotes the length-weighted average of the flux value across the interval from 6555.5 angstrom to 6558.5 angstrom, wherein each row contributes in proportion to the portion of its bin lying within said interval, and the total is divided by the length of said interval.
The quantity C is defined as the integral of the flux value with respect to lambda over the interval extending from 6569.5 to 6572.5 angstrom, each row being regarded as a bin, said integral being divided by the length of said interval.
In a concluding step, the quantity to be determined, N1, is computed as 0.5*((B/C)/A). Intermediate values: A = 5.49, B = 8.8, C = 8.1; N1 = 0.099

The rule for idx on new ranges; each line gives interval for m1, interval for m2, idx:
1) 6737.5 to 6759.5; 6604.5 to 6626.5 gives 1.53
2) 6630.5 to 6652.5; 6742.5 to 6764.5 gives 1.38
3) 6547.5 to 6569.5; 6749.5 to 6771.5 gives 2.22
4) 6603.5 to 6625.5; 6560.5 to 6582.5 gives 1.01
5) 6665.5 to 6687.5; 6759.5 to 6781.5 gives 2.33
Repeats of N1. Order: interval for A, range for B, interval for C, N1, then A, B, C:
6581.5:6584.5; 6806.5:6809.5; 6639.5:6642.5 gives 0.052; 8.15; 7.4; 8.7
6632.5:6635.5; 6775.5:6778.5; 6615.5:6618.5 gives 0.068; 8.49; 8.5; 7.3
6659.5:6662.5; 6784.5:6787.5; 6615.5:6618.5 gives 0.065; 8.23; 7.8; 7.3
